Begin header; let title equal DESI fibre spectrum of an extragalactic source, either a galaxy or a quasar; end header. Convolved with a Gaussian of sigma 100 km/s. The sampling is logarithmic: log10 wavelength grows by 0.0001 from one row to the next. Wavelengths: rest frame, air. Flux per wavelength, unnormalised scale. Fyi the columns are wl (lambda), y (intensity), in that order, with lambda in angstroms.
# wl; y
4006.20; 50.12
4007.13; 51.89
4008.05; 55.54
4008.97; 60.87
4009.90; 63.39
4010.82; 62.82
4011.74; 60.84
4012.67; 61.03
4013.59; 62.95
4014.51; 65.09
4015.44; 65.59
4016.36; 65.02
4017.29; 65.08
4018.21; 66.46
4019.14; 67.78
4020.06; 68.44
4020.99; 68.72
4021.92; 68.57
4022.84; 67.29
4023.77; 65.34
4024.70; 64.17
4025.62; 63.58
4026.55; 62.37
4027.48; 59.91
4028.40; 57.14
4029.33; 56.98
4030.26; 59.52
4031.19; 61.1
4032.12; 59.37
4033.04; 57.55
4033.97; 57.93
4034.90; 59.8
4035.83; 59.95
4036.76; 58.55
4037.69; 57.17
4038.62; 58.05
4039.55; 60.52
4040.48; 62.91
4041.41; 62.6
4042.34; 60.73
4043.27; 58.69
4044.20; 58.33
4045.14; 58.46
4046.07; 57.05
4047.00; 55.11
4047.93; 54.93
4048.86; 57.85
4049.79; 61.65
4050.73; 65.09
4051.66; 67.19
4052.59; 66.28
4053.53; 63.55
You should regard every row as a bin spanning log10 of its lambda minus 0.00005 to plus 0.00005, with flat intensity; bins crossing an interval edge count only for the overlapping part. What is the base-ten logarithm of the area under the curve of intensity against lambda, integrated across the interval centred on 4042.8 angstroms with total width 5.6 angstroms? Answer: 2.53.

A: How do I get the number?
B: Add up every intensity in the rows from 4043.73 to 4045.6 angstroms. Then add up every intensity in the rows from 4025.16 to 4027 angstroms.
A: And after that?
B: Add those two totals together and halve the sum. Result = 121.4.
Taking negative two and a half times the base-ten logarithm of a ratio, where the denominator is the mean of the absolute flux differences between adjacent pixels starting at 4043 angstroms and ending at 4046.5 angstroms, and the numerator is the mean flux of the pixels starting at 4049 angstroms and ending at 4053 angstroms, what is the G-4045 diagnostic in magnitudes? -5.0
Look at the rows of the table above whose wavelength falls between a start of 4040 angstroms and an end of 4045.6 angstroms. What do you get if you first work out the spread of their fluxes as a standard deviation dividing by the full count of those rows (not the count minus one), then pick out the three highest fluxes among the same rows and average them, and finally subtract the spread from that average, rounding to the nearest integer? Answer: 60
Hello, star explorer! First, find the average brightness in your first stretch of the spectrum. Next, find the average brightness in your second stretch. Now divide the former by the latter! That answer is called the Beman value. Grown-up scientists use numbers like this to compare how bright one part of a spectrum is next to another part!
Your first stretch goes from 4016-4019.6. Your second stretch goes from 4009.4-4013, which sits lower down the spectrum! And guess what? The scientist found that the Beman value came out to 1.07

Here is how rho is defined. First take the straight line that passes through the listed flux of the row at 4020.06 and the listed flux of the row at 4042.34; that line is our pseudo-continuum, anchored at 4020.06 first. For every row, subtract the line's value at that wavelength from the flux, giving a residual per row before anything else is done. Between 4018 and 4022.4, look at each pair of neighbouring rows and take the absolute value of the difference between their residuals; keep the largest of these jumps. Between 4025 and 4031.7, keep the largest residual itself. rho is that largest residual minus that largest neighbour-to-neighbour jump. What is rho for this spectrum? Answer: -5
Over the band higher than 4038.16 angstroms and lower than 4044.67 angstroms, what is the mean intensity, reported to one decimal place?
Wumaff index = 60.3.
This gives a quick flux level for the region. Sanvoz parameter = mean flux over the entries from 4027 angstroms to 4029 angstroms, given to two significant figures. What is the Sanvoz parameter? 59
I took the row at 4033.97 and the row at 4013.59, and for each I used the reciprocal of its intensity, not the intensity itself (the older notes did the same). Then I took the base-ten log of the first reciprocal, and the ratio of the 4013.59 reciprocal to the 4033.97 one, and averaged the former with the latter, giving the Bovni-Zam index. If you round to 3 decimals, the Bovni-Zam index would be -0.421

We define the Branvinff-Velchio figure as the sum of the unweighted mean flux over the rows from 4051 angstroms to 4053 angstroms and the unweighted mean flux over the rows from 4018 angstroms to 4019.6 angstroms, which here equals 134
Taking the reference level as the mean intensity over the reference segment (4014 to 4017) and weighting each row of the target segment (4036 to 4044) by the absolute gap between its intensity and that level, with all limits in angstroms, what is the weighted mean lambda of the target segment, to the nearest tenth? 4039.6 angstroms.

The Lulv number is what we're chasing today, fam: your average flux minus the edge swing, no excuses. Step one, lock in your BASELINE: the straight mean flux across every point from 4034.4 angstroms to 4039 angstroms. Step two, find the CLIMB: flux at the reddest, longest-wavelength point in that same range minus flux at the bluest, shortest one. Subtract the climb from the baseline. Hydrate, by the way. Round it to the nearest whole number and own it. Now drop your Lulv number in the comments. 60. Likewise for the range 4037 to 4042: 55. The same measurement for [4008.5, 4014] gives 60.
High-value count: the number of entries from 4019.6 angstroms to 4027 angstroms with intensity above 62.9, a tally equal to 7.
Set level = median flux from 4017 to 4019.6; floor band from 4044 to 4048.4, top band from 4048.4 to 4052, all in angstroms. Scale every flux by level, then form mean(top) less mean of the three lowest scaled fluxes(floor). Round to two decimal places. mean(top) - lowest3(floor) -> 0.11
